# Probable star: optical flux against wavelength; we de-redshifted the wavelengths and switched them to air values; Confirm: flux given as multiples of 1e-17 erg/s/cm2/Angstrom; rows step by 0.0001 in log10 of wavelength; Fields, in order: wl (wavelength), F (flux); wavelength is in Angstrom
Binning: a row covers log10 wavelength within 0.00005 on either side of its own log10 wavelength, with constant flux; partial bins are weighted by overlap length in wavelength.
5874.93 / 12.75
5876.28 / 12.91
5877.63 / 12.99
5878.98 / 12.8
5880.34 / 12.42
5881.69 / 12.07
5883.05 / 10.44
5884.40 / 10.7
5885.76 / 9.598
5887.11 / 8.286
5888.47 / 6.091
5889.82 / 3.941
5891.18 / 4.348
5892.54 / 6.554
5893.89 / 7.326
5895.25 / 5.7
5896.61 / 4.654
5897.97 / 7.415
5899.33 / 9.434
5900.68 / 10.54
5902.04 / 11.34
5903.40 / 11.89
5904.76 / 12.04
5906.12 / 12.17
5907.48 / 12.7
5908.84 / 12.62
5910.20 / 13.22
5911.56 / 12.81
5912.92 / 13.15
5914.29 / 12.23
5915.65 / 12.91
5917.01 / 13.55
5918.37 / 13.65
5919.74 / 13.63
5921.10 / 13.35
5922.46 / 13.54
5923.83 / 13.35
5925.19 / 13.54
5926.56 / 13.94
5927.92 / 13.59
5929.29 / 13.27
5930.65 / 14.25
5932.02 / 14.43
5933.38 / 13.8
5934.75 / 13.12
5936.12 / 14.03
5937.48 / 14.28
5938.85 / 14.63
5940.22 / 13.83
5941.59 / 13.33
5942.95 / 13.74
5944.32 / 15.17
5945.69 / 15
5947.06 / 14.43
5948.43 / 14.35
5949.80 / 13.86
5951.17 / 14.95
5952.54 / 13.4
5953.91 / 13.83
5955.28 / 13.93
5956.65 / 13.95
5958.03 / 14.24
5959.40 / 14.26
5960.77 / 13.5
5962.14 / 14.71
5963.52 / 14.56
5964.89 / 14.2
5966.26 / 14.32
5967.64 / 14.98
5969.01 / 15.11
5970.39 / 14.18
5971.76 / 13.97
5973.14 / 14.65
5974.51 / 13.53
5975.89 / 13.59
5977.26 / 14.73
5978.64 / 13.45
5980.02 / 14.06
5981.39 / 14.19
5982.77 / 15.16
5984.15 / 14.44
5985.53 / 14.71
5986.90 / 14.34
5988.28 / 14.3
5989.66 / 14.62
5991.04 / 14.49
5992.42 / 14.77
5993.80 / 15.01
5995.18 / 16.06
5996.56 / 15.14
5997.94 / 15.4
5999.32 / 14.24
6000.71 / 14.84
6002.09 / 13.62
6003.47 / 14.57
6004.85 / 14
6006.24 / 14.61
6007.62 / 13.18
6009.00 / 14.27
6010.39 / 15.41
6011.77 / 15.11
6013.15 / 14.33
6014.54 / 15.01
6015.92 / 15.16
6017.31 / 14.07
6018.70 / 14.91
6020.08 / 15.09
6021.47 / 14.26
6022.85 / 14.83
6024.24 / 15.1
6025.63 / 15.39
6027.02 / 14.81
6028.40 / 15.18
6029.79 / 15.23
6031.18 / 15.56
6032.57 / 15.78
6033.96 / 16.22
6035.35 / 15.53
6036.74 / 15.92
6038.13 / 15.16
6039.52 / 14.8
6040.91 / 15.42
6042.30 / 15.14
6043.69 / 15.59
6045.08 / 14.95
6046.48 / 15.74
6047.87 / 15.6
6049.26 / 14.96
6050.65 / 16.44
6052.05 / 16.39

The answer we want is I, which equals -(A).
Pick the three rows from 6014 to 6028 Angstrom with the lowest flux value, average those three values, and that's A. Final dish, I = -14.4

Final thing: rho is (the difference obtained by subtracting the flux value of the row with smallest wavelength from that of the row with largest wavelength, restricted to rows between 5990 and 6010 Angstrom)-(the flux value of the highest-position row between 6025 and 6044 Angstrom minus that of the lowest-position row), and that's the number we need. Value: -0.4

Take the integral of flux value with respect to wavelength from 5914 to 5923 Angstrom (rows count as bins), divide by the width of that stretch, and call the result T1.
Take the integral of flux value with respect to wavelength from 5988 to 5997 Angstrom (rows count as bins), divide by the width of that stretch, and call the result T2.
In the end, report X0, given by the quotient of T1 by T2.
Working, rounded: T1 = 13.3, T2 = 14.9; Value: 0.9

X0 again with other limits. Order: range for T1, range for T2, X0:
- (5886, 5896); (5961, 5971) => 0.4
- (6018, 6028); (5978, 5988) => 1.0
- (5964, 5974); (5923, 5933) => 1.1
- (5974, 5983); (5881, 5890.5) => 1.6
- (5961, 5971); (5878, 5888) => 1.3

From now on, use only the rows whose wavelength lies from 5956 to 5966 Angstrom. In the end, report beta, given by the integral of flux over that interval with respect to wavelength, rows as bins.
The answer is 142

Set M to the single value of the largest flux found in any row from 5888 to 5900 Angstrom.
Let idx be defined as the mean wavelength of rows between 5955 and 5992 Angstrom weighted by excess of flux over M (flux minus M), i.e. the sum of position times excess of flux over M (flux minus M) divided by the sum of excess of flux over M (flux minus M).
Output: 5973.3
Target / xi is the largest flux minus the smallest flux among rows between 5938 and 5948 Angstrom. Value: 1.84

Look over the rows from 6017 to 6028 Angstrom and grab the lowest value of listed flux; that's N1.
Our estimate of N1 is 14.07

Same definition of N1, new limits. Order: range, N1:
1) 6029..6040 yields 14.8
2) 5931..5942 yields 13.12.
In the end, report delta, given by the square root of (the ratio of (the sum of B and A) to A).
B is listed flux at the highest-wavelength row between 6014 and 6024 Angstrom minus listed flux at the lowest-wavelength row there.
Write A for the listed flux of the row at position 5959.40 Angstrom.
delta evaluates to 0.99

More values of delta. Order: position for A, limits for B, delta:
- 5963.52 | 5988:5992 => 1.01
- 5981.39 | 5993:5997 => 1.00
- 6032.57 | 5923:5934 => 1.01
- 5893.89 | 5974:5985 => 1.06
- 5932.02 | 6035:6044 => 1.00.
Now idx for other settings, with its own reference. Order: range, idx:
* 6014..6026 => 6020.1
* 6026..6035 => 6030.7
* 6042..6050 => 6045.8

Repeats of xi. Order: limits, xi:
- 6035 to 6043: 1.12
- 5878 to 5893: 8.86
